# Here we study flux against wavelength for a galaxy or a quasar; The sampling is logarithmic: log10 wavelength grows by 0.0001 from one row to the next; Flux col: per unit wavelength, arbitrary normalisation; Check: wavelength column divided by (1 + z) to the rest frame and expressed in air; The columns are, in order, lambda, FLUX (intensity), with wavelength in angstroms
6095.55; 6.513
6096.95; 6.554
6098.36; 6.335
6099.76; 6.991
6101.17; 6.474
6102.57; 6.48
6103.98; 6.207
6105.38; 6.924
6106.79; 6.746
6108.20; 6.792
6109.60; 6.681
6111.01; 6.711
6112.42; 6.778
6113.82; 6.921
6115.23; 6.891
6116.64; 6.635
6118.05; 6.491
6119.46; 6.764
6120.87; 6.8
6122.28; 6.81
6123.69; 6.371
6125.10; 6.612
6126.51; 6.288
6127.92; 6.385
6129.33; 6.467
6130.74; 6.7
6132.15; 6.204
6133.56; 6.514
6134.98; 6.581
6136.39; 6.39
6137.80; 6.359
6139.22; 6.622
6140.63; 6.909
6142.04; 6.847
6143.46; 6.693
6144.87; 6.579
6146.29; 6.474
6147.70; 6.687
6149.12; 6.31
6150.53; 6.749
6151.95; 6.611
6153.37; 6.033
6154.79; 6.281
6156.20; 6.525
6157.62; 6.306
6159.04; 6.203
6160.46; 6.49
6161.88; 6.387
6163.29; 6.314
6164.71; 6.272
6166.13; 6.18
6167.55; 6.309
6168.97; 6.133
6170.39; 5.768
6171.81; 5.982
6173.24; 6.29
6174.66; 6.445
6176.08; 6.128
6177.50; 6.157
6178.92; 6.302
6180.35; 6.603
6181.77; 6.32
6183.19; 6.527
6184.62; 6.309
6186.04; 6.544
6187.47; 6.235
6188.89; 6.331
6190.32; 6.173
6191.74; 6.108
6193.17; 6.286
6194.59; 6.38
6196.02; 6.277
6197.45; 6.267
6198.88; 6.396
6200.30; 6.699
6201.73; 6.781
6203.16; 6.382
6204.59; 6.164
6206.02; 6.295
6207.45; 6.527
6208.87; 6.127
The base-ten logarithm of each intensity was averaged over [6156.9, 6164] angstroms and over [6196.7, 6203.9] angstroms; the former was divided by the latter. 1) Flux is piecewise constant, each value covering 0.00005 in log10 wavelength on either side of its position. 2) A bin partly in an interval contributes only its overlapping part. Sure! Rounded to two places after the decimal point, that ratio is 0.99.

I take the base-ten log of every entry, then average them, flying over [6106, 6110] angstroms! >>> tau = 0.83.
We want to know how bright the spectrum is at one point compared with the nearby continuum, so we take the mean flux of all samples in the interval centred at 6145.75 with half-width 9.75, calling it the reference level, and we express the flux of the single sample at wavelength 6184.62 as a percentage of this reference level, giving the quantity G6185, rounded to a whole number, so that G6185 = 96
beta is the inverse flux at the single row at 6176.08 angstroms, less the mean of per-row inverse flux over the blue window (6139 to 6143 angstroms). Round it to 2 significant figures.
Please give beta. 0.016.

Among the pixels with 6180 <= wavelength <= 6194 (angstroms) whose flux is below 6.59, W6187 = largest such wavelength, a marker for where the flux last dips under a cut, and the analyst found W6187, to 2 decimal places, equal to 6193.17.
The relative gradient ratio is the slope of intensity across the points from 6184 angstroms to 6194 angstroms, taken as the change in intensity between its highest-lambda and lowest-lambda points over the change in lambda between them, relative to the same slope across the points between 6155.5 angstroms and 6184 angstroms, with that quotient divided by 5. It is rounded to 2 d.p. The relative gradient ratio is -7.26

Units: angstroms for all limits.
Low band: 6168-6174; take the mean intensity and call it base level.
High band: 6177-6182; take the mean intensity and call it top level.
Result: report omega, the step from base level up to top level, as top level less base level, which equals 0.30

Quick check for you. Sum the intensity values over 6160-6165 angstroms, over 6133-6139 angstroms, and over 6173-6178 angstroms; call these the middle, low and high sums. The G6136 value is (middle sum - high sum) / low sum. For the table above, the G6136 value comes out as 0.017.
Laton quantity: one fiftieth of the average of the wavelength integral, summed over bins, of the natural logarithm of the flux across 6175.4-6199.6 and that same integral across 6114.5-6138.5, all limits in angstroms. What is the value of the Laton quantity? 0.897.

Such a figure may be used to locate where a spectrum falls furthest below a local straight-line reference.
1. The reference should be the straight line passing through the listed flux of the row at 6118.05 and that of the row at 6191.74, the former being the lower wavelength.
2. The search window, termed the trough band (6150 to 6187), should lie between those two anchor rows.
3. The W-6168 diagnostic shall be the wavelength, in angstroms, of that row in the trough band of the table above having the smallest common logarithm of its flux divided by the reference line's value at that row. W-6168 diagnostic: 6170.39 angstroms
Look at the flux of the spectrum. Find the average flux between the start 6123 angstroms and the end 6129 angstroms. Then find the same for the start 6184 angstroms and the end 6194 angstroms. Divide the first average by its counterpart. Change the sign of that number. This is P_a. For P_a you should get -1.02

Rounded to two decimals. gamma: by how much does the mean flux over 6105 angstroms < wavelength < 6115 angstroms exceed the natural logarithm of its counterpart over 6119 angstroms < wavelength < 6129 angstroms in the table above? 4.91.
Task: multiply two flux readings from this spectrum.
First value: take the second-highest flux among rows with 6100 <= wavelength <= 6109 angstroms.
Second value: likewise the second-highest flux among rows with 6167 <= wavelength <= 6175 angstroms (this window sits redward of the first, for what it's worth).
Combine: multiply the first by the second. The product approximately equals 43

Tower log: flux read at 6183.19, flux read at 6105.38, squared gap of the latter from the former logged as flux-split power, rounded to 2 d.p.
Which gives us 0.16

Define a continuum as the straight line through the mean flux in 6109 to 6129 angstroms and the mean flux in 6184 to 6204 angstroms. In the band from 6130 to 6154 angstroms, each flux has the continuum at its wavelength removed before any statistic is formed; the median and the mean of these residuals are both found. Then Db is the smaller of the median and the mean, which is -0.02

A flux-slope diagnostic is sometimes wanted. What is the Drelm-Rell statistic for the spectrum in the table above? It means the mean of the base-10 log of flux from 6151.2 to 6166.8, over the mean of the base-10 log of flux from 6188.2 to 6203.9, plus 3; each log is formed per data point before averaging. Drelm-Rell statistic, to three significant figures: 4.00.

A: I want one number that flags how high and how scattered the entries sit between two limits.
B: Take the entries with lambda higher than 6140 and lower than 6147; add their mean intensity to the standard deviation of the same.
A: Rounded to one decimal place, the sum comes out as 6.9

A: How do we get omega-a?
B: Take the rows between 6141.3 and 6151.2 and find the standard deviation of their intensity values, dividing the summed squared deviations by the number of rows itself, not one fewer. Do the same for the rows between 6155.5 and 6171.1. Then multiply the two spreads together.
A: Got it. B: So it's 0.033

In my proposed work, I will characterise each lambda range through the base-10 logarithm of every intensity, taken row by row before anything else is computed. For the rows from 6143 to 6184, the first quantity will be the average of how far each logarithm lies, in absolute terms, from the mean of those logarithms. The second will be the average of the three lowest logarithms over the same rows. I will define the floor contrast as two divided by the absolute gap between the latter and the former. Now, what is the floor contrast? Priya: 2.63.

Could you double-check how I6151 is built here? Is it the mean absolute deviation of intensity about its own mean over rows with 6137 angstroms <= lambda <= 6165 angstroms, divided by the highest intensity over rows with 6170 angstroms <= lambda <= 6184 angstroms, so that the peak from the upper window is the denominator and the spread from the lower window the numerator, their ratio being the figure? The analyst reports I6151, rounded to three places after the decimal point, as 0.029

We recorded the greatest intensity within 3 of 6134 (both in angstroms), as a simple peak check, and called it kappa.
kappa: 6.581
